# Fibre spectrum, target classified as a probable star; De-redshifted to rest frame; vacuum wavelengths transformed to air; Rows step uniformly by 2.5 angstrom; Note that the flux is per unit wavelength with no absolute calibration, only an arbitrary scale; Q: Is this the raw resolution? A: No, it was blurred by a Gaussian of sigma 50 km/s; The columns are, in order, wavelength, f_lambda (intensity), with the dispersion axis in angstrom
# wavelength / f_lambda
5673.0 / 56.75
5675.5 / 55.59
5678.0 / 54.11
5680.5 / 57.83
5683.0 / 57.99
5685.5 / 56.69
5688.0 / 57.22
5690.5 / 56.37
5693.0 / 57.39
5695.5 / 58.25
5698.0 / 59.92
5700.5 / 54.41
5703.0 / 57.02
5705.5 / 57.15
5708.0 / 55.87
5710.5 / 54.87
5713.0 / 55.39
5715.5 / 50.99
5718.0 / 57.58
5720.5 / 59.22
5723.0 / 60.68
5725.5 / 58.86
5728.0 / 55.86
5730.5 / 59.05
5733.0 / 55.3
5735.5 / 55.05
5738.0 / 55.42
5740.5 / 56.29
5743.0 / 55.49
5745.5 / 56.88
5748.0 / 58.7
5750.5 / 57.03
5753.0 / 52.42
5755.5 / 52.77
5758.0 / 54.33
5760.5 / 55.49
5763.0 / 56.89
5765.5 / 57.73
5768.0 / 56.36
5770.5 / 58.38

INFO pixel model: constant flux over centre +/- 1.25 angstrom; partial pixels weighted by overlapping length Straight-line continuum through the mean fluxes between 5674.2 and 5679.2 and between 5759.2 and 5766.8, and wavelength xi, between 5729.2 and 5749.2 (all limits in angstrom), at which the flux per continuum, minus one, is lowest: 5735.5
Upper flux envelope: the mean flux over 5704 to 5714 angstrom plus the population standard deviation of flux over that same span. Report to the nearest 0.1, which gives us 56.7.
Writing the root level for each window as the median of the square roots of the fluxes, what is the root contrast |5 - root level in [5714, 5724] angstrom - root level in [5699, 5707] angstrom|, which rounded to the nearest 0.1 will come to 10.2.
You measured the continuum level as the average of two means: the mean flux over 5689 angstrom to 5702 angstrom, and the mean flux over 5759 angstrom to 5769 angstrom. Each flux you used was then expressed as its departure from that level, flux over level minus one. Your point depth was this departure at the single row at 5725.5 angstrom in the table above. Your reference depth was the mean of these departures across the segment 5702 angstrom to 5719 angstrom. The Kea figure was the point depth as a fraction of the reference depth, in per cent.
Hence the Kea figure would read -138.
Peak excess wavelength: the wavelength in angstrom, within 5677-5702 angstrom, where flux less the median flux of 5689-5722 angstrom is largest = 5698.0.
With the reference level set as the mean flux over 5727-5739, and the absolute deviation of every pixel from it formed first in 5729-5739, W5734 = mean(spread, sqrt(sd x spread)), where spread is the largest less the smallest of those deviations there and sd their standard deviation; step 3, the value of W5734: 1.8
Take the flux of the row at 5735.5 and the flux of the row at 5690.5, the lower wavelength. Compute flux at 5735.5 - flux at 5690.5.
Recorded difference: -1.3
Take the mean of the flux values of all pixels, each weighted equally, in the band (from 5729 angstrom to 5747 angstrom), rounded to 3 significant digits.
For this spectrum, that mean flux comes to 56.2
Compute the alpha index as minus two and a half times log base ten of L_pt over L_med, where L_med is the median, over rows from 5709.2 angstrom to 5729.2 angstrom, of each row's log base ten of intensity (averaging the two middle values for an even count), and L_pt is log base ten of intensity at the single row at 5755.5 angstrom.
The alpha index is 0.020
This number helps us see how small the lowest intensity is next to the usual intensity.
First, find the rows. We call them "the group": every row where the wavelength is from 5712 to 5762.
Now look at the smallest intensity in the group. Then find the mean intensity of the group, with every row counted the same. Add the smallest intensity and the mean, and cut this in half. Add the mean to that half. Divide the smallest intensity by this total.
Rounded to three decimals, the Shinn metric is 0.465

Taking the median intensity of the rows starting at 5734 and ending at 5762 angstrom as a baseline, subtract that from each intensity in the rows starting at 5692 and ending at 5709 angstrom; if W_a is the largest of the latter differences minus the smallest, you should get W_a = 5.5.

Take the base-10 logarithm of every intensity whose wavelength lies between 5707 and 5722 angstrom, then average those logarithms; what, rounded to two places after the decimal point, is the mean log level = 1.75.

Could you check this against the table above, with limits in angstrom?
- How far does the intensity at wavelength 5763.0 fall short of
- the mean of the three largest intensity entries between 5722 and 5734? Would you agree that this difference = 2.6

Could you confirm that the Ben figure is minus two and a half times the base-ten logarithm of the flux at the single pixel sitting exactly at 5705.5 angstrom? -4.39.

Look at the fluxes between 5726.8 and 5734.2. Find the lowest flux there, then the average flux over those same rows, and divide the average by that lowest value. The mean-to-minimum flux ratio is 1.03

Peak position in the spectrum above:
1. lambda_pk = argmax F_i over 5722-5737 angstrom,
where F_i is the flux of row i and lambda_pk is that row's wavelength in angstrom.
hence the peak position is 5723.0 angstrom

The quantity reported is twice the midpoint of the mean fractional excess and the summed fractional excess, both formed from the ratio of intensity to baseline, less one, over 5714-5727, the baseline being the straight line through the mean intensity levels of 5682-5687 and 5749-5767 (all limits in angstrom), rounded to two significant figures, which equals 0.12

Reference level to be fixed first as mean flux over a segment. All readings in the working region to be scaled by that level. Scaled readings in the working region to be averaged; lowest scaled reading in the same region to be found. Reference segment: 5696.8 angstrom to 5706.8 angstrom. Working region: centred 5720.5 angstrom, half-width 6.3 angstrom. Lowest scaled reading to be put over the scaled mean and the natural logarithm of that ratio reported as -0.12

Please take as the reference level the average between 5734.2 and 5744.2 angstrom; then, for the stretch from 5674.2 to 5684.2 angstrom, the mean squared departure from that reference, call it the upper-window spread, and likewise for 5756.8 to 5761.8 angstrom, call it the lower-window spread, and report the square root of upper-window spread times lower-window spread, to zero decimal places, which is 2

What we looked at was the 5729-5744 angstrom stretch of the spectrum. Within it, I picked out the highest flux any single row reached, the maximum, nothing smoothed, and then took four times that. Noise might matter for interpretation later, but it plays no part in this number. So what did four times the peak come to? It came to 236.2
